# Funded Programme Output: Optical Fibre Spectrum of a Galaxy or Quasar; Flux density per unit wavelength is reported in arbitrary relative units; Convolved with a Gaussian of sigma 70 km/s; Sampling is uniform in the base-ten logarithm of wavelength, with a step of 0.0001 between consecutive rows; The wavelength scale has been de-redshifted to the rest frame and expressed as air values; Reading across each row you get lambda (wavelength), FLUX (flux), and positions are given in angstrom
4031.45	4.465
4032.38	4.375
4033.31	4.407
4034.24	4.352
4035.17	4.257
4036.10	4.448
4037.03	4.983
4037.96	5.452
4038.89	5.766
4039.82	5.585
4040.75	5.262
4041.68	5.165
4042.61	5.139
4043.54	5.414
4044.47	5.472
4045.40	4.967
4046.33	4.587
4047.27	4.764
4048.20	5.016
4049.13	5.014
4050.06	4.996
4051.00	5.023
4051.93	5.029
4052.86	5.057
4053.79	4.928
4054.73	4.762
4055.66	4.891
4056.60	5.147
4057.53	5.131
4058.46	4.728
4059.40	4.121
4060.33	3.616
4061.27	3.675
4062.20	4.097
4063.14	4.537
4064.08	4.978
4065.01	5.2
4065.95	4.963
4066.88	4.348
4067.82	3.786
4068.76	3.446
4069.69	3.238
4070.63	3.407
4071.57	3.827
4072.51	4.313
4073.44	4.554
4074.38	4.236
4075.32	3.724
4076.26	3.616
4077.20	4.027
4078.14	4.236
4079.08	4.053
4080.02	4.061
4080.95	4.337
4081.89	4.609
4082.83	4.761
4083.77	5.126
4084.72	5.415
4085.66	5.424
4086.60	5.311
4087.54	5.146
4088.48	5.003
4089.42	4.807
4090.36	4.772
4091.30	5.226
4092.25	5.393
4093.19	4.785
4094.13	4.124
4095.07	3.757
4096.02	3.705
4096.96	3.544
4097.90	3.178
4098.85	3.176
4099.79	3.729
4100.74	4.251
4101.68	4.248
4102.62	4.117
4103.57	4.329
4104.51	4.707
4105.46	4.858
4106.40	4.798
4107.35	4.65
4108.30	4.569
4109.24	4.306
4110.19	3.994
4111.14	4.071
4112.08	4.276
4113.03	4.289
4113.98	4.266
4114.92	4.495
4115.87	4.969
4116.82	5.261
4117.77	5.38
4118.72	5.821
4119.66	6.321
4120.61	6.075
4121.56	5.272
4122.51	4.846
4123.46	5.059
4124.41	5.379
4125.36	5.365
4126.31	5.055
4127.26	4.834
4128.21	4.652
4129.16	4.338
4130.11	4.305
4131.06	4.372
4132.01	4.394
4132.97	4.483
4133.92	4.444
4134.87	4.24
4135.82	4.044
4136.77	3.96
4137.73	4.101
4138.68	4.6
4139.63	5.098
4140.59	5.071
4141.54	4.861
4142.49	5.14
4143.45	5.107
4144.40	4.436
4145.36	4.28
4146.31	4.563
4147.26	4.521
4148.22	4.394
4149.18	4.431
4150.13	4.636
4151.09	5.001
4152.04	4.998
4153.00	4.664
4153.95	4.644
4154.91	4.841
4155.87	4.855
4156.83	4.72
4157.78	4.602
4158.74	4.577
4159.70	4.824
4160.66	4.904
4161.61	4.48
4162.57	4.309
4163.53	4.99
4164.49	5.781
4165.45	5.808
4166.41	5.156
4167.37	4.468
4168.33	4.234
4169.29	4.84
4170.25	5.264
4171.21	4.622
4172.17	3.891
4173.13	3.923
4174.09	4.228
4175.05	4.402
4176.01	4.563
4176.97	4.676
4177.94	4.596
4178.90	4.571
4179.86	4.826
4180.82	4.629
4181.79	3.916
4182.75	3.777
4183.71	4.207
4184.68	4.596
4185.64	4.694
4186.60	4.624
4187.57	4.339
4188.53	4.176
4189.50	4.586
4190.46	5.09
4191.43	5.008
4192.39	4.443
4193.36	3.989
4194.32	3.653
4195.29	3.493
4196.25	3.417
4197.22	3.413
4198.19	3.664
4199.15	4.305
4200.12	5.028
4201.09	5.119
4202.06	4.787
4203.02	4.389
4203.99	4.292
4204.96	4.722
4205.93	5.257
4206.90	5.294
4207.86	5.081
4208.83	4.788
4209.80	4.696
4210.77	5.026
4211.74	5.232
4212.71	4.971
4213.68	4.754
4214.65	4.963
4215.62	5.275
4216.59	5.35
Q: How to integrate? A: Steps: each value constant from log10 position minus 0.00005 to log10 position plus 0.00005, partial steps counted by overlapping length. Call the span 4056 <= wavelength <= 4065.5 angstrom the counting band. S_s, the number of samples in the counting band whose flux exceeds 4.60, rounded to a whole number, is 5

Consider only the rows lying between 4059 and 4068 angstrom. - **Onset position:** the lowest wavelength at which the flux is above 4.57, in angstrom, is 4064.08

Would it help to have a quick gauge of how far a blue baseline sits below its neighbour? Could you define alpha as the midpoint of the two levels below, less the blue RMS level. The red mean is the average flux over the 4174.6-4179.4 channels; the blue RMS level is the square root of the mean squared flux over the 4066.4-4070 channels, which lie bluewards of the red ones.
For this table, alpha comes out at 0.42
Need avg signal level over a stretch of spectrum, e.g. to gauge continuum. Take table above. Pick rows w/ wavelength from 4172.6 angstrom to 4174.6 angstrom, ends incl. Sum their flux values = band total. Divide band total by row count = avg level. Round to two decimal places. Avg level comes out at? 4.08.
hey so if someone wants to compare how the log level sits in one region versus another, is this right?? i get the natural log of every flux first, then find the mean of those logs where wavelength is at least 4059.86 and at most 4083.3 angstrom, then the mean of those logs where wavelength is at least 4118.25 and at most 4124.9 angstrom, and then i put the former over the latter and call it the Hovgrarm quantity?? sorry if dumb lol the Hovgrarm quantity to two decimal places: 0.83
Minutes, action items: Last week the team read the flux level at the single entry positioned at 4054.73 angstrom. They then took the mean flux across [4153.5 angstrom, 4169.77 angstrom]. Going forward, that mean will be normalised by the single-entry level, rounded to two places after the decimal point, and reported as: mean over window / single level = 1.01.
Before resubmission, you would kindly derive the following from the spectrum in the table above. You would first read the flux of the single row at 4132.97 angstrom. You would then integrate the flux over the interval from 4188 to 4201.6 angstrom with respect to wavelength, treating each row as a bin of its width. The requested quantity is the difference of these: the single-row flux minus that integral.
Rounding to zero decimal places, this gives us -53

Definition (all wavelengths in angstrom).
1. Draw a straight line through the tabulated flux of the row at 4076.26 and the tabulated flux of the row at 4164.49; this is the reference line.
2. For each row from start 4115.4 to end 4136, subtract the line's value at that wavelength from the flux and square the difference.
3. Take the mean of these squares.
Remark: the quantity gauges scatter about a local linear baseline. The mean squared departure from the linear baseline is 0.54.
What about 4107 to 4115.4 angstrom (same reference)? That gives 0.07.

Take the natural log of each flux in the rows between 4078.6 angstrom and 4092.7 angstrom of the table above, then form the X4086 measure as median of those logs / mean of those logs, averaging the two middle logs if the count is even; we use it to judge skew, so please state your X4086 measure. 1.02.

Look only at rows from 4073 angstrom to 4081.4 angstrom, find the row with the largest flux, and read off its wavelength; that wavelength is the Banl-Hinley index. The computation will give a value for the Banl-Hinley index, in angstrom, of 4073.44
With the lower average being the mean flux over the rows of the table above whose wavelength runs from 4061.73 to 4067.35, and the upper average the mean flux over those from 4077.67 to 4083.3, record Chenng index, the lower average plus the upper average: 9.0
